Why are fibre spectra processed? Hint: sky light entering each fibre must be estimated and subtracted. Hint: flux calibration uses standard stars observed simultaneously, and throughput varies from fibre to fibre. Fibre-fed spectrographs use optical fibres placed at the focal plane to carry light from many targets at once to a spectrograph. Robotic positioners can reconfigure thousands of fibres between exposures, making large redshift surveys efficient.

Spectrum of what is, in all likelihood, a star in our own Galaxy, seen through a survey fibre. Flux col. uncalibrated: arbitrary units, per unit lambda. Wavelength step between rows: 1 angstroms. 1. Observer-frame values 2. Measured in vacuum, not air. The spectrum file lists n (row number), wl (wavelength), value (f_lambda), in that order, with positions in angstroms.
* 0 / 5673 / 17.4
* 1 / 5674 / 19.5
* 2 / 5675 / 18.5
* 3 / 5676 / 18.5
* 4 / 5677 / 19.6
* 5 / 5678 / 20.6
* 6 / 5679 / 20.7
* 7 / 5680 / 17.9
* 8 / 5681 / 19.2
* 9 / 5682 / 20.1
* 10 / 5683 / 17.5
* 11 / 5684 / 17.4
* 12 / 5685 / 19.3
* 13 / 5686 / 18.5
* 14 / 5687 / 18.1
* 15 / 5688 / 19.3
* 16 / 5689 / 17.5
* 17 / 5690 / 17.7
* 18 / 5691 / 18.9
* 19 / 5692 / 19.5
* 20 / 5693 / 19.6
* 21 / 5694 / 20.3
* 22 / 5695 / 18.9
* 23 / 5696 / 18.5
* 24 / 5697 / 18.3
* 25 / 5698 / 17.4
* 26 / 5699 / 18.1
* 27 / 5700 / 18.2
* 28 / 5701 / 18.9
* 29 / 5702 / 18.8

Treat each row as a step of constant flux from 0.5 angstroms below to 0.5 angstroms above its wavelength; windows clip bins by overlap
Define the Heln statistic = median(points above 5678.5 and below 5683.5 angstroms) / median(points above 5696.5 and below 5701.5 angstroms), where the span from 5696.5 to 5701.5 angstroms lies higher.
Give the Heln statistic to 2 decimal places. 1.05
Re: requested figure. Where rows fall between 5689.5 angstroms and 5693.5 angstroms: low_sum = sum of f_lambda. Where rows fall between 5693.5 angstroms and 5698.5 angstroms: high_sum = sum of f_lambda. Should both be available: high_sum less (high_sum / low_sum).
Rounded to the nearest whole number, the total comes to 92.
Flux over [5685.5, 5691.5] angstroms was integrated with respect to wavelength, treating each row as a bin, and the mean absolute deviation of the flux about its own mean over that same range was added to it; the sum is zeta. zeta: 111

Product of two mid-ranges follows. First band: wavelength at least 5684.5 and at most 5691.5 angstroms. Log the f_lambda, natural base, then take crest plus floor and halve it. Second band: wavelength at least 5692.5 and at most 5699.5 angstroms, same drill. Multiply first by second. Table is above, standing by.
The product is 8.54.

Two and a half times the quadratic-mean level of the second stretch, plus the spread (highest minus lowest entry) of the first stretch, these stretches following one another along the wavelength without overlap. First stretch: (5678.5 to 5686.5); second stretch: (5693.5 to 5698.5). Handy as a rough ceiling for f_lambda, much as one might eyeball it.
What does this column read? 50.1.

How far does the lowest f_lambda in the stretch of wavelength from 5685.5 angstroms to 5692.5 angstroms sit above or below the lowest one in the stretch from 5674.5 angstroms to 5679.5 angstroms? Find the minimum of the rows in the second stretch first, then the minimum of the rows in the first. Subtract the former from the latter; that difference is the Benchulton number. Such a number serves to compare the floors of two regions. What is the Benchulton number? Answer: -1.0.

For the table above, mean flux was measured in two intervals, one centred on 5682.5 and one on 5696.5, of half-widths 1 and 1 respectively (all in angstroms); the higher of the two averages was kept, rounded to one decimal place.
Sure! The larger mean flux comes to 18.8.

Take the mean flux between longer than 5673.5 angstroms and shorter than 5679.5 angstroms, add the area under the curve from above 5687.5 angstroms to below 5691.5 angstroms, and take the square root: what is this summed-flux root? 10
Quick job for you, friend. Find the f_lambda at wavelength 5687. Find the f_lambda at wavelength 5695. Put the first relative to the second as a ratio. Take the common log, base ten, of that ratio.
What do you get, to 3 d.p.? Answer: -0.019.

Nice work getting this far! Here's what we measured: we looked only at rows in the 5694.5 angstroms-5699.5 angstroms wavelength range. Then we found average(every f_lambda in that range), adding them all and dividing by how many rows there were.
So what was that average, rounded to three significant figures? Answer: 18.2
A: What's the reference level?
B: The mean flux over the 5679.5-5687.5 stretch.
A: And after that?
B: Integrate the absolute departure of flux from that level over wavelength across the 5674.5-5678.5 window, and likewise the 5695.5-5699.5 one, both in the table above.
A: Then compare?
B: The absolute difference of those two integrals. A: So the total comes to 1.5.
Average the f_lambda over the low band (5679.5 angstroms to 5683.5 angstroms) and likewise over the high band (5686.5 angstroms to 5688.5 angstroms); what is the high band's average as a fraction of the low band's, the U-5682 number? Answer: 1.00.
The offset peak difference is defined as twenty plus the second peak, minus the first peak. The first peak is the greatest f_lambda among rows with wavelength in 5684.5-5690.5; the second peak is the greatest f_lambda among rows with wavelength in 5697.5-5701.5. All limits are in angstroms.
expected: 19.6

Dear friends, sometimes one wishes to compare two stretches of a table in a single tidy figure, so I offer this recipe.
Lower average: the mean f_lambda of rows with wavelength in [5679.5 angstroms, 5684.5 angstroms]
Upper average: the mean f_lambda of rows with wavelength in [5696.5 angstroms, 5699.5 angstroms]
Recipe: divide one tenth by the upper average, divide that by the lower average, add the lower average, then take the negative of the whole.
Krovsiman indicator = -18.4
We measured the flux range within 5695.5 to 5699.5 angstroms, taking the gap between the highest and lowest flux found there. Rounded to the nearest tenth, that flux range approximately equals 1.1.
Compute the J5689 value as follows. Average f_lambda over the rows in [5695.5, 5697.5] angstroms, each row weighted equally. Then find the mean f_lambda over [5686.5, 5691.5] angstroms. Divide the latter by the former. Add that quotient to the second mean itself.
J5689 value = 19.3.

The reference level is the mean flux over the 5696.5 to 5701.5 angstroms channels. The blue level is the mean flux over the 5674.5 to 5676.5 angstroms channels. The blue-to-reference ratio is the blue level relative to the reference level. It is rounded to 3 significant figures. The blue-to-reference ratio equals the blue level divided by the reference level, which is 1.02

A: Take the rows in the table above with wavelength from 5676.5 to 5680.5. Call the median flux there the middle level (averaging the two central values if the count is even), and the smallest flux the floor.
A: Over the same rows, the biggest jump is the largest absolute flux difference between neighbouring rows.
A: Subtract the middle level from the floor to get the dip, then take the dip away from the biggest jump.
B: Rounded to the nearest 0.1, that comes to 5.0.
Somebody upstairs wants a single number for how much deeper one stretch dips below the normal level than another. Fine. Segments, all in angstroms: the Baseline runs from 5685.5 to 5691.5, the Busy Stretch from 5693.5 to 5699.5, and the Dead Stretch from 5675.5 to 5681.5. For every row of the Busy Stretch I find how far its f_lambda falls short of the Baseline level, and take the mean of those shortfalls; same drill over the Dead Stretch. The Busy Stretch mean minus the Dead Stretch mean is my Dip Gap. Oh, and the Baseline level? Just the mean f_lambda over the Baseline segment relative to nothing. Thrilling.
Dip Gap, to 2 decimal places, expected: 0.83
